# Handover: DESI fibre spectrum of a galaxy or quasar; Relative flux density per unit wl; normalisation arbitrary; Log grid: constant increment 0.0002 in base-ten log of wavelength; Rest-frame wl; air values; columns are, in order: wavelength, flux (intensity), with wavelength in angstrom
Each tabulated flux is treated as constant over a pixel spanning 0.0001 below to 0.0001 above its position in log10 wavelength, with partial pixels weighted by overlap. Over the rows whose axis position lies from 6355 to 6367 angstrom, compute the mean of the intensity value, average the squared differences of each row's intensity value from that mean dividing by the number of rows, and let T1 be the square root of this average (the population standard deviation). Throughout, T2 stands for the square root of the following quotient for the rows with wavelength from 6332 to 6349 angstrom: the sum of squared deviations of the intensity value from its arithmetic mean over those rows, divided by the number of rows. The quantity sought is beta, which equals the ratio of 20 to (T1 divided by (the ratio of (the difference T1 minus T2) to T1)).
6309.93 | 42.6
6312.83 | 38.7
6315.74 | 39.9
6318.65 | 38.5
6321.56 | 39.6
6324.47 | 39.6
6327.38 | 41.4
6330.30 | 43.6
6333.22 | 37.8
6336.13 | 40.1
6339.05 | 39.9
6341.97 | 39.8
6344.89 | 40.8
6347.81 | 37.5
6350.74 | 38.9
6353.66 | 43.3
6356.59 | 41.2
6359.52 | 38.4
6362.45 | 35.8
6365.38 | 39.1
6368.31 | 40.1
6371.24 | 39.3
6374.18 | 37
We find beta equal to 4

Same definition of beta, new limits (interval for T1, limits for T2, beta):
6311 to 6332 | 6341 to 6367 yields -3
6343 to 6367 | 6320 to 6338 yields 2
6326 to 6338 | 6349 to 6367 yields -1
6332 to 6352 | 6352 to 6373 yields -16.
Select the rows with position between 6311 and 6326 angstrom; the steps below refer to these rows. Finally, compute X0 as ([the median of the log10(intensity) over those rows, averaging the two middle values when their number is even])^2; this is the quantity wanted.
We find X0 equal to 2.55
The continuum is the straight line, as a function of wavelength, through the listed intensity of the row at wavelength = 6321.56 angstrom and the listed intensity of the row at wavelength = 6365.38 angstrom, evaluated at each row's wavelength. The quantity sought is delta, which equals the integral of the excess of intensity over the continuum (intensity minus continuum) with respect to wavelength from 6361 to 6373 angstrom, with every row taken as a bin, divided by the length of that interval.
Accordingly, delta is -0.54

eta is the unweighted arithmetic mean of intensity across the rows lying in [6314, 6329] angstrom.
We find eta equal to 39.8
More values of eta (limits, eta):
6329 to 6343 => 40.2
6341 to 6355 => 40.1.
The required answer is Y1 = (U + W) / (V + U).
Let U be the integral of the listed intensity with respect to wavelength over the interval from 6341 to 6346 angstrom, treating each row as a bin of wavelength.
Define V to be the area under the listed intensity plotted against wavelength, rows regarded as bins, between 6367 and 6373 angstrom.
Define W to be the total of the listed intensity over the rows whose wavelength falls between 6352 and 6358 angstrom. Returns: 0.652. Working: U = 202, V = 237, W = 84.5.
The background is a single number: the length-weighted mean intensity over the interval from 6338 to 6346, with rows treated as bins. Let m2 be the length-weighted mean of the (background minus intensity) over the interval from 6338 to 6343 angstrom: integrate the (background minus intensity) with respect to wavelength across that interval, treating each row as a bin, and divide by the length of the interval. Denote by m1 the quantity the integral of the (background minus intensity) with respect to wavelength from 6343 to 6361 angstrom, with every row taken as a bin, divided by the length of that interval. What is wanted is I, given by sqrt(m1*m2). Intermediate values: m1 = 0.15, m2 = 0.3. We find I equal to 0.2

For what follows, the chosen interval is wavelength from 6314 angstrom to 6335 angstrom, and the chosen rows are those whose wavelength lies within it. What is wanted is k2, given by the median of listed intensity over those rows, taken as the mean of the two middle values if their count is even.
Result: 39.60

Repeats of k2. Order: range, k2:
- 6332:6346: 39.90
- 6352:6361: 41.20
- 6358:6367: 38.40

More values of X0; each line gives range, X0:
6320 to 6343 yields 2.56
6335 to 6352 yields 2.56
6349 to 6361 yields 2.57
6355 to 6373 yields 2.54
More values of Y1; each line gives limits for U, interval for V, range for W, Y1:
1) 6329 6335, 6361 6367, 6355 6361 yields 0.689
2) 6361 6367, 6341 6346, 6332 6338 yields 0.710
